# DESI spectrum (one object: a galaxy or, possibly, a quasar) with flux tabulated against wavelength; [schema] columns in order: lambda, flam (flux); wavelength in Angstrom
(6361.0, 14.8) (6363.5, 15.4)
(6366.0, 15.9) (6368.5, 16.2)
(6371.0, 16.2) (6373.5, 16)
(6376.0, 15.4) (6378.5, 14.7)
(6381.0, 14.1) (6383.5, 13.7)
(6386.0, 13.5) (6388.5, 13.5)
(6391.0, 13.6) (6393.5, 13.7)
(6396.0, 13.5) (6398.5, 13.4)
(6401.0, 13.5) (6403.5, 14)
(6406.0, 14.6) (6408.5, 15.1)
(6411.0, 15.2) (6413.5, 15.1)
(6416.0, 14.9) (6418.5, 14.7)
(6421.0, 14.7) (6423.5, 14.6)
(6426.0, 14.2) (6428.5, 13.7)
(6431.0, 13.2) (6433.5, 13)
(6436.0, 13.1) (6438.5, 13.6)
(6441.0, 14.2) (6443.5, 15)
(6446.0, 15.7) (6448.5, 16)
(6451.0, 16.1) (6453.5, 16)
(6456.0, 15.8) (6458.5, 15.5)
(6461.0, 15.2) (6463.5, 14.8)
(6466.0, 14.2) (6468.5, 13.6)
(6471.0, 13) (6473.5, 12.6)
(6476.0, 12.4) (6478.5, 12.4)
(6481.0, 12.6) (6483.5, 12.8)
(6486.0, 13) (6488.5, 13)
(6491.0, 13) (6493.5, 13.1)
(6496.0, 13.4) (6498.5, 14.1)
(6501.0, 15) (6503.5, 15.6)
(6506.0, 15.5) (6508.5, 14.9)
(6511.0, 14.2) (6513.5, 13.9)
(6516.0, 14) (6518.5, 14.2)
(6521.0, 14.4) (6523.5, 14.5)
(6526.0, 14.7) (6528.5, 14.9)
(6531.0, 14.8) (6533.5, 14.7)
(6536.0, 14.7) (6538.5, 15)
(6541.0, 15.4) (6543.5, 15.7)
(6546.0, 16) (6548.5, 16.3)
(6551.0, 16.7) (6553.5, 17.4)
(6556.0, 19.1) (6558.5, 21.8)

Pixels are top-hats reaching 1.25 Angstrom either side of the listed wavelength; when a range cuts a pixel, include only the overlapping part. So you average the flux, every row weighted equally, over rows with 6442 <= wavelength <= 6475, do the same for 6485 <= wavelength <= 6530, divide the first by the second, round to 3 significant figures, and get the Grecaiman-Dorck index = 1.05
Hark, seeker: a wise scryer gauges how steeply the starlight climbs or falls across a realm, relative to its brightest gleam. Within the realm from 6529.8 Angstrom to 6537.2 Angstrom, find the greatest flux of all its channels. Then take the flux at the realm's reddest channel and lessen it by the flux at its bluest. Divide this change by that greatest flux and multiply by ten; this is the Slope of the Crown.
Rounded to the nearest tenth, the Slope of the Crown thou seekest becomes -0.1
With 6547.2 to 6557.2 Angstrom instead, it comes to 1.5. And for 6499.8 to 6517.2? -0.6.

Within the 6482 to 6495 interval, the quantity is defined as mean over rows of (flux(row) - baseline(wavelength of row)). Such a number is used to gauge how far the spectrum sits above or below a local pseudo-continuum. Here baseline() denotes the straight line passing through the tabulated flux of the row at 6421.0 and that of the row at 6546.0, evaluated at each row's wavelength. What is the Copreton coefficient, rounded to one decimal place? -2.4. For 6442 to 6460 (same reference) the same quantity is 0.7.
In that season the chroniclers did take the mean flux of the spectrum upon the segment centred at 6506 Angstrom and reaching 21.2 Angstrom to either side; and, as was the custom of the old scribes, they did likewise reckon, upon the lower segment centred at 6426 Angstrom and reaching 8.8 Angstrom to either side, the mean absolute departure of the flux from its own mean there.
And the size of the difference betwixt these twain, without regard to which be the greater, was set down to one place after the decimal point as 13.5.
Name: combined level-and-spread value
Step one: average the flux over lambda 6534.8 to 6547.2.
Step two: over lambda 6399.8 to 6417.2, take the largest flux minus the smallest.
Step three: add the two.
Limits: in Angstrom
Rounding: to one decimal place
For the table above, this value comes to 17.1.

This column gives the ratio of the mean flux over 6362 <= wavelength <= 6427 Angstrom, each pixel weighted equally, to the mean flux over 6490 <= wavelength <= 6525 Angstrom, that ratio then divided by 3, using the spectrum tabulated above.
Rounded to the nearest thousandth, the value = 0.341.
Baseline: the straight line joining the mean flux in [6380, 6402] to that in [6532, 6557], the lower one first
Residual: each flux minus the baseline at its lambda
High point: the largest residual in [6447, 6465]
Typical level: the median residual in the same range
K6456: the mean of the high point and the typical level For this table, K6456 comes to 1.3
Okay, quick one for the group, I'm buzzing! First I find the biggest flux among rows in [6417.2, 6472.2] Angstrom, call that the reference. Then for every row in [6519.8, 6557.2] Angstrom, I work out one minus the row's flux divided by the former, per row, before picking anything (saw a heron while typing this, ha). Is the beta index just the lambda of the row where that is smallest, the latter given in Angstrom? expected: 6556.0 Angstrom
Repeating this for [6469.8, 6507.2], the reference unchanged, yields 6503.5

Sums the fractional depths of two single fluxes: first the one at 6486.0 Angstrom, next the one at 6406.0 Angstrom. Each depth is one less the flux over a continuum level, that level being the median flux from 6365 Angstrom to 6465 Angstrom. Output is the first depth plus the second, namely 0.12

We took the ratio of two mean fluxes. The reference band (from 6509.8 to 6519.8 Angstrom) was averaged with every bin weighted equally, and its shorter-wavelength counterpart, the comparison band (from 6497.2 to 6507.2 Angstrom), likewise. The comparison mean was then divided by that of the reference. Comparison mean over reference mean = 1.07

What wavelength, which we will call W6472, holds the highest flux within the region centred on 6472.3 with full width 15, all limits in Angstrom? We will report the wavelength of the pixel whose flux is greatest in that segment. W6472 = 6466.0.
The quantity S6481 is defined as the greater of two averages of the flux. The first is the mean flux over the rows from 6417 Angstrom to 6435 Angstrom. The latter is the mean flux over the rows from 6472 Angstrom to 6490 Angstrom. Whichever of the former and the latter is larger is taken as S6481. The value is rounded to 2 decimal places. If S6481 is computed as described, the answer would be 14.01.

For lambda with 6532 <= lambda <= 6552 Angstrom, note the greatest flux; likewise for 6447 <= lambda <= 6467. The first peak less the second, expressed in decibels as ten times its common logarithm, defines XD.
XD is -2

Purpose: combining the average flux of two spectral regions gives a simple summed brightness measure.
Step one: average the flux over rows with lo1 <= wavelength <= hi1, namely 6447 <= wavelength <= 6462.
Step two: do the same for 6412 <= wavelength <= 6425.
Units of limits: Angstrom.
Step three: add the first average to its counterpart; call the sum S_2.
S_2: 30.6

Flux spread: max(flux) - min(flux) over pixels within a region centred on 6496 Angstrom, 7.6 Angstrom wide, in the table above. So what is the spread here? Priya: 1.0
